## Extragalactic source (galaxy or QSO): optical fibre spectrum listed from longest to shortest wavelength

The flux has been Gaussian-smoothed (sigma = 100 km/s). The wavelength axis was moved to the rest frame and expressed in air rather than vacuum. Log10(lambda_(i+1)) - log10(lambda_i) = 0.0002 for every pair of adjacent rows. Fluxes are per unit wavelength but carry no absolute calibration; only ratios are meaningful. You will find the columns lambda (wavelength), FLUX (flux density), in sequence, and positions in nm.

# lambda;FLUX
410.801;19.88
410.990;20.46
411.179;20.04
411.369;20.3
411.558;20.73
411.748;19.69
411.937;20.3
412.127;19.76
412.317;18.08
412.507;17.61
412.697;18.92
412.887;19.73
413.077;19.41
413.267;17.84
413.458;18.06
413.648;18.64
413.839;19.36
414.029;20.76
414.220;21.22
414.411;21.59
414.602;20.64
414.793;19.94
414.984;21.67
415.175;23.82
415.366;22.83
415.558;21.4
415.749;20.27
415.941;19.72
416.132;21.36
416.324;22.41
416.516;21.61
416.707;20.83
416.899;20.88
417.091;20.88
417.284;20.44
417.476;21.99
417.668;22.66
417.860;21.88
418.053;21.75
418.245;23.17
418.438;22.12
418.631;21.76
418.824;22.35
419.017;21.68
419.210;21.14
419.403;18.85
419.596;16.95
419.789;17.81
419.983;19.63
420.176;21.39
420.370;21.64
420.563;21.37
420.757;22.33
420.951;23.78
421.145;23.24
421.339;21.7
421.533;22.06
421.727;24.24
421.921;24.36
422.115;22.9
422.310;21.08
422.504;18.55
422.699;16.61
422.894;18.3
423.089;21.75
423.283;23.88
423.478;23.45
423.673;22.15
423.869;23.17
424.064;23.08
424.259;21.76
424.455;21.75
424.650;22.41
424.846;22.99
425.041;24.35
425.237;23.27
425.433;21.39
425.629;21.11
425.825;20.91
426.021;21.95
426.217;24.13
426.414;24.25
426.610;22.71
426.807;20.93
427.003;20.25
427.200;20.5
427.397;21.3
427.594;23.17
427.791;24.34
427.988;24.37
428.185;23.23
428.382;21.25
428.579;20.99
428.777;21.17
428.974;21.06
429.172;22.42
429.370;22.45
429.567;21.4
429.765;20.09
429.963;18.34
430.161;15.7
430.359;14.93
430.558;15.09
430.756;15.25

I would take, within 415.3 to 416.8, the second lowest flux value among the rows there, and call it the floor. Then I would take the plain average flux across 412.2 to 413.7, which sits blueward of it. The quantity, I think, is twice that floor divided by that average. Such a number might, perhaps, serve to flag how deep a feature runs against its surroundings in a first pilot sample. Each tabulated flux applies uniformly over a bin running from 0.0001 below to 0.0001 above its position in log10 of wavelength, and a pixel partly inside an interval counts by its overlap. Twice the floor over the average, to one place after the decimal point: 2.2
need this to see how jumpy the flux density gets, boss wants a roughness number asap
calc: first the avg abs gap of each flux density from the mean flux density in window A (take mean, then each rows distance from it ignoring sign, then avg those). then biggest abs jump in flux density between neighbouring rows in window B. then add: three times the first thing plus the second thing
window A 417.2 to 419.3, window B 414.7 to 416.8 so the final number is 3.7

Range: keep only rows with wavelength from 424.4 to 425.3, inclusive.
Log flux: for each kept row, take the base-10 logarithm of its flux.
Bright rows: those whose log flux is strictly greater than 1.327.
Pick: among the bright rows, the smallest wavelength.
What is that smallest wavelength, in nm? 424.455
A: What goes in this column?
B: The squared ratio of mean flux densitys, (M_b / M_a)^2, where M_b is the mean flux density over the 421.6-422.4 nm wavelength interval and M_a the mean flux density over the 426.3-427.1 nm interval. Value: 1.10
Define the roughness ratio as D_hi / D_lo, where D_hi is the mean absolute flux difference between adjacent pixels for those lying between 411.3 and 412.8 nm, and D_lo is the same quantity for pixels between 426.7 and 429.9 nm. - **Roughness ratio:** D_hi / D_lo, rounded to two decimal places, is 1.07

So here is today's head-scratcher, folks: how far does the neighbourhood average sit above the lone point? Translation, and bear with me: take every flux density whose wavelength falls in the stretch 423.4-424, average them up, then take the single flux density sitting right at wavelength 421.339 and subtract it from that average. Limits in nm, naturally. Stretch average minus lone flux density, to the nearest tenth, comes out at 1.2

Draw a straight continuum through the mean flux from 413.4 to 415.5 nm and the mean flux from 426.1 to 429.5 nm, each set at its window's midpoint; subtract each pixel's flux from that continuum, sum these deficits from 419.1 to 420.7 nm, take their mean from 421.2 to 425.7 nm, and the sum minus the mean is 13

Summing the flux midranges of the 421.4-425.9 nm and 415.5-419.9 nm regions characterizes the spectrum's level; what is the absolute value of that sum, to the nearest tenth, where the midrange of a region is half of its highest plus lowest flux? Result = 40.5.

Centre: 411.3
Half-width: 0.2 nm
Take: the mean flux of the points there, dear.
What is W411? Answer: 20.2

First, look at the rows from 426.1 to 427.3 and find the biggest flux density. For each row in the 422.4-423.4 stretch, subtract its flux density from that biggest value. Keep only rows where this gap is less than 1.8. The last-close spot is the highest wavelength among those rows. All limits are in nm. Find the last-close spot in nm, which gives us 423.283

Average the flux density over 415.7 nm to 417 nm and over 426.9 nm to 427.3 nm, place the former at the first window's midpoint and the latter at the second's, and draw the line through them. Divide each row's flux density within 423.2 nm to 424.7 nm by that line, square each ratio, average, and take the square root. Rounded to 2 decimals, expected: 1.10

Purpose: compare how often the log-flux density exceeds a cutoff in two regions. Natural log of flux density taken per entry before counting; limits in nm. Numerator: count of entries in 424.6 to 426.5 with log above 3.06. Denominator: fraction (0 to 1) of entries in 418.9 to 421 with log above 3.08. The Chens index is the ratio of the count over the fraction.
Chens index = 44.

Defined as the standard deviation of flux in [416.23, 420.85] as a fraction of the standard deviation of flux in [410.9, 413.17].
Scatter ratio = 1.6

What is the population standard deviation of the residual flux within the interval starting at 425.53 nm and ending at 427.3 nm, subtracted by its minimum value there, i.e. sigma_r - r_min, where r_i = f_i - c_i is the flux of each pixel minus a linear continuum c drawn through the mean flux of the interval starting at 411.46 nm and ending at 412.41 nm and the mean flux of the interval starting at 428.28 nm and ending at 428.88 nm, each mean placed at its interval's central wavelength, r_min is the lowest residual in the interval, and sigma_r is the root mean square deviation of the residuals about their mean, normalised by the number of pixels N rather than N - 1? 2.2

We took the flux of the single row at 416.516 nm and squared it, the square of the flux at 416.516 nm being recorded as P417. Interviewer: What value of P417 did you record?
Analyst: 467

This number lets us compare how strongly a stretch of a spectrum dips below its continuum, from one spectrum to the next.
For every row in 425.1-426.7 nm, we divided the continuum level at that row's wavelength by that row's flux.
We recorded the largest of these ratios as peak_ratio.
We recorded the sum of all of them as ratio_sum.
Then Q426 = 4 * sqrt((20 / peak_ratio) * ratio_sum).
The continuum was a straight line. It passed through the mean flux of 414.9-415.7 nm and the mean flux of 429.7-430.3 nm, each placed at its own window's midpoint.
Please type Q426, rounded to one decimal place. 48.9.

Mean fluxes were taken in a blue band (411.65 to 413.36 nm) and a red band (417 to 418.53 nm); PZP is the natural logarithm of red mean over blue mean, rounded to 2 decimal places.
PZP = 0.14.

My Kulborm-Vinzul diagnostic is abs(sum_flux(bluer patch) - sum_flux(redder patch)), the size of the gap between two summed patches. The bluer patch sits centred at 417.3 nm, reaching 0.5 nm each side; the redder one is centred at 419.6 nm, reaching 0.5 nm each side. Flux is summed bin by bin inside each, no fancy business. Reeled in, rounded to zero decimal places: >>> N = 12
